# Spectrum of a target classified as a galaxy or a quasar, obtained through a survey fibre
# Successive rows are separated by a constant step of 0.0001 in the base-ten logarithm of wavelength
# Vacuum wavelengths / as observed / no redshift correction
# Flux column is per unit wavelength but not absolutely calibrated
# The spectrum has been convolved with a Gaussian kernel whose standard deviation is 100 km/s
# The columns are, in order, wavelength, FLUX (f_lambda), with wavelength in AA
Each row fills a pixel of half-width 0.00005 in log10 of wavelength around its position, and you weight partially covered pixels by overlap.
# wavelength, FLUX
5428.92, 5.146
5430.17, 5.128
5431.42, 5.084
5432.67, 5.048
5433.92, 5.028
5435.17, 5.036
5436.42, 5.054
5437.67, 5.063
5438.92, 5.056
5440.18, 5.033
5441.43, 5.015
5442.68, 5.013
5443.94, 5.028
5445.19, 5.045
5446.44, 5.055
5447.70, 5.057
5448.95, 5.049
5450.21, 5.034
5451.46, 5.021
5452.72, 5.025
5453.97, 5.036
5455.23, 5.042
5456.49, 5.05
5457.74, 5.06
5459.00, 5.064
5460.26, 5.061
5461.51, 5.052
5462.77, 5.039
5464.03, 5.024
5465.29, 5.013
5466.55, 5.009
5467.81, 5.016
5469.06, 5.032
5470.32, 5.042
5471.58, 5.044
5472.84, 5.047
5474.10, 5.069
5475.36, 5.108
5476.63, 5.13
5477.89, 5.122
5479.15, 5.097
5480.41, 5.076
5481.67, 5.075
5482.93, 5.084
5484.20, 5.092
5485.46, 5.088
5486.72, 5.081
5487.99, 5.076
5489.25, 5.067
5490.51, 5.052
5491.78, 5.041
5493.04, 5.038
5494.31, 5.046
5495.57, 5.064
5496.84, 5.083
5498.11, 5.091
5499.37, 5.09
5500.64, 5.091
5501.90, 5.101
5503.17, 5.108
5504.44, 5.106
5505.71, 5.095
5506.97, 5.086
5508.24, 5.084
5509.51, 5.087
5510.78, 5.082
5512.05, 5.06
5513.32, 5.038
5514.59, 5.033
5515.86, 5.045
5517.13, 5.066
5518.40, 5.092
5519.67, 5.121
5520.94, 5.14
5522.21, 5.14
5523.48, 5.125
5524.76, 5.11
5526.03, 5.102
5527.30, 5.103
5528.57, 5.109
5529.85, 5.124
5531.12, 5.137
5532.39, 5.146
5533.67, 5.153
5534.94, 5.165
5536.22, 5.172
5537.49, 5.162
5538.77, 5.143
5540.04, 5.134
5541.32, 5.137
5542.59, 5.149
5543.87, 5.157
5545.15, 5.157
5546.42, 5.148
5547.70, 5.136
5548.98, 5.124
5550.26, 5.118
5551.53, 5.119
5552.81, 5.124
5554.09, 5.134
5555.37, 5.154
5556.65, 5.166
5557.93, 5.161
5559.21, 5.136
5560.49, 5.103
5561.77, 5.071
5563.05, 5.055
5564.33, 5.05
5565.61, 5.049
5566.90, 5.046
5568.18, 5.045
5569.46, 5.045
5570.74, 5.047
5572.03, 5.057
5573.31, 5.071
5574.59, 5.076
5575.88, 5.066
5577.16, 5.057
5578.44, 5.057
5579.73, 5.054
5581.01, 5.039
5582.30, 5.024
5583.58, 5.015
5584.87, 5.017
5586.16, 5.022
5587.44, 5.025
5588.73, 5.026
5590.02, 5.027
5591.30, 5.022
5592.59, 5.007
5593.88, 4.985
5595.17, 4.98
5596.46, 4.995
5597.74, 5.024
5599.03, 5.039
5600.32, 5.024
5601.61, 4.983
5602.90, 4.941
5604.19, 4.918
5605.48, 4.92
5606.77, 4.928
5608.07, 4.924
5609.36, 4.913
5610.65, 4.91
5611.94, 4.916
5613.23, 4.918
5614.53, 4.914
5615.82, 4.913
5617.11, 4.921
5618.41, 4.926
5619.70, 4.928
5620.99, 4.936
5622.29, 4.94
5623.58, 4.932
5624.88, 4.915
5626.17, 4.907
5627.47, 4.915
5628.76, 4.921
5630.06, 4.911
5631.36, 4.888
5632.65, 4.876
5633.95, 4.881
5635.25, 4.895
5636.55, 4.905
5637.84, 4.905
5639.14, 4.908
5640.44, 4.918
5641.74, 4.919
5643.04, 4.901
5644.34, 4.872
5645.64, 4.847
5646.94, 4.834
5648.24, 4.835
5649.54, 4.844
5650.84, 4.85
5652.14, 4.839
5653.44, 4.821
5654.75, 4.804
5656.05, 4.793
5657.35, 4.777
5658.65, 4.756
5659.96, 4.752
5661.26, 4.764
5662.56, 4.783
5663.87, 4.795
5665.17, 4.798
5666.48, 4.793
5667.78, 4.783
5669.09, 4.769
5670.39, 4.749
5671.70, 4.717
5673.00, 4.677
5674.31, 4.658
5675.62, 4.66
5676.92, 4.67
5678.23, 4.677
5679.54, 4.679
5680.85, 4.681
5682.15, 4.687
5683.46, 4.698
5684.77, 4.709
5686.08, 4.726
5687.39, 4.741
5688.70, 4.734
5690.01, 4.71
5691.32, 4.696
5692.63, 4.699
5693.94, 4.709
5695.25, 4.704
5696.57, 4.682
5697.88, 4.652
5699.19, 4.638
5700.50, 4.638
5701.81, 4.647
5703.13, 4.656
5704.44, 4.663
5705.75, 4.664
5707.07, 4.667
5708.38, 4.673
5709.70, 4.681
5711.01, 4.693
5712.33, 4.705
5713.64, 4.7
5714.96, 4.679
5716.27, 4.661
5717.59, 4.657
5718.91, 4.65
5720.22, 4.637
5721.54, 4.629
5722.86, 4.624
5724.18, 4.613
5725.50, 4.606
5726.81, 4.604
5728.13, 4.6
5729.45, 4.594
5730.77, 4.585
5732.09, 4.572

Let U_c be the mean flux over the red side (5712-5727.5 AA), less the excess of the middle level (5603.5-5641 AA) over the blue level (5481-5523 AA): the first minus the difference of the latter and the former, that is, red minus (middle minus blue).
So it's 4.81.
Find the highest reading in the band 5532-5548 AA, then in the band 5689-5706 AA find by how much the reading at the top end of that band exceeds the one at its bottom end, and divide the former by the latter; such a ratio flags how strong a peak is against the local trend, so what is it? -112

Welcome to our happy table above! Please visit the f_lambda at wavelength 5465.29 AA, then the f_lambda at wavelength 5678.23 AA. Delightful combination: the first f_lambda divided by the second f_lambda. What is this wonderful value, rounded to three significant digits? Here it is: 1.07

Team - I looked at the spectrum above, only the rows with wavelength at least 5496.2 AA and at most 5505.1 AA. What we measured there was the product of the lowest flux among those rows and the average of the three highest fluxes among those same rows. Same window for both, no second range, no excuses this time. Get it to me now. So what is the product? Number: 25.9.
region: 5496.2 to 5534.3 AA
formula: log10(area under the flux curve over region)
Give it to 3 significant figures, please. 2.29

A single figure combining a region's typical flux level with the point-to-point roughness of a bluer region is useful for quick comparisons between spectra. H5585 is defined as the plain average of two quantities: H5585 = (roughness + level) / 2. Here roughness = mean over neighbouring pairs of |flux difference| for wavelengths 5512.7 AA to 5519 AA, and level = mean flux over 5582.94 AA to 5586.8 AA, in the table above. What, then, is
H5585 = 2.52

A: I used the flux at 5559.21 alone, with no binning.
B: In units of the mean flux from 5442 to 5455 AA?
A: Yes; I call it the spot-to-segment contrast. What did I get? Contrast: 1.020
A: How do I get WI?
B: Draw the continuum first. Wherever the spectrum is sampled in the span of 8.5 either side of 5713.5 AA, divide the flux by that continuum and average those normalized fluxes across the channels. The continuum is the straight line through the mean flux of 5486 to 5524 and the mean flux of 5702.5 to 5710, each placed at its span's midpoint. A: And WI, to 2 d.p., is 1.00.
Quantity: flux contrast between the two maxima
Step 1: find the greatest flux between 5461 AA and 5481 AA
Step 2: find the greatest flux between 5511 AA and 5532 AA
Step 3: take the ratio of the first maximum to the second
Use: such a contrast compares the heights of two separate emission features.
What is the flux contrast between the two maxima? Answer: 1.00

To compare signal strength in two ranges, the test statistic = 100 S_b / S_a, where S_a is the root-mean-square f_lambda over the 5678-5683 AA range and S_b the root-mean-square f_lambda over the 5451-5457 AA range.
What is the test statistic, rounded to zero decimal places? 108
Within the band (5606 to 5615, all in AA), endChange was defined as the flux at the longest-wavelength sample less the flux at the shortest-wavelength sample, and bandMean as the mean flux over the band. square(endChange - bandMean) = 24.3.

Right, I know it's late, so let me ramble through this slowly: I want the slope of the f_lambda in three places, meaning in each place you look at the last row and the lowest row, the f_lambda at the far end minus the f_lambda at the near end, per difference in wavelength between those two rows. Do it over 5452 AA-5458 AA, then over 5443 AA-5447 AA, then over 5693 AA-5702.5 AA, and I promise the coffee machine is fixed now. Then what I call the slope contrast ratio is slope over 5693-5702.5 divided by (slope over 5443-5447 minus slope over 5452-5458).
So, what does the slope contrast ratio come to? -2.1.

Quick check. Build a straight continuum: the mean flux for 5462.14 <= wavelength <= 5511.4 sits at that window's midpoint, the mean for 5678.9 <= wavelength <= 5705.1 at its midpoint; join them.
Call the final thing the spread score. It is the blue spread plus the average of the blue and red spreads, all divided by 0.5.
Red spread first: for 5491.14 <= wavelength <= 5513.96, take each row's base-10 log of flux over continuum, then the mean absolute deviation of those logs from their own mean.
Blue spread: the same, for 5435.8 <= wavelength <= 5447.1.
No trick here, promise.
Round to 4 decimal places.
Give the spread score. 0.0059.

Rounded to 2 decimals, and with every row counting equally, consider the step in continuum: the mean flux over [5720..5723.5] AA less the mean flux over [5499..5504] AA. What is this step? -0.47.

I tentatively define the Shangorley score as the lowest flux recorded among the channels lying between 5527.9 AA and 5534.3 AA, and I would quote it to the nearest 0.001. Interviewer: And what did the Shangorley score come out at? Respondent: 5.109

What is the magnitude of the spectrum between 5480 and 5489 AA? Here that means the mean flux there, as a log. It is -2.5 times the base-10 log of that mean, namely -1.765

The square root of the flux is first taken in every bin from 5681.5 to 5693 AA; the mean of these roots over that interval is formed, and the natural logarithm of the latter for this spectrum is 0.775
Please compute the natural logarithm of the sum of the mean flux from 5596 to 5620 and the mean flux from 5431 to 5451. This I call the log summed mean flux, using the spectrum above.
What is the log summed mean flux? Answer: 2.30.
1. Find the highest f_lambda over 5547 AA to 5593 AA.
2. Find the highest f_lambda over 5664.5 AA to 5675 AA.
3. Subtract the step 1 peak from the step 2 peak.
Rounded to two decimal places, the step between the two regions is -0.37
